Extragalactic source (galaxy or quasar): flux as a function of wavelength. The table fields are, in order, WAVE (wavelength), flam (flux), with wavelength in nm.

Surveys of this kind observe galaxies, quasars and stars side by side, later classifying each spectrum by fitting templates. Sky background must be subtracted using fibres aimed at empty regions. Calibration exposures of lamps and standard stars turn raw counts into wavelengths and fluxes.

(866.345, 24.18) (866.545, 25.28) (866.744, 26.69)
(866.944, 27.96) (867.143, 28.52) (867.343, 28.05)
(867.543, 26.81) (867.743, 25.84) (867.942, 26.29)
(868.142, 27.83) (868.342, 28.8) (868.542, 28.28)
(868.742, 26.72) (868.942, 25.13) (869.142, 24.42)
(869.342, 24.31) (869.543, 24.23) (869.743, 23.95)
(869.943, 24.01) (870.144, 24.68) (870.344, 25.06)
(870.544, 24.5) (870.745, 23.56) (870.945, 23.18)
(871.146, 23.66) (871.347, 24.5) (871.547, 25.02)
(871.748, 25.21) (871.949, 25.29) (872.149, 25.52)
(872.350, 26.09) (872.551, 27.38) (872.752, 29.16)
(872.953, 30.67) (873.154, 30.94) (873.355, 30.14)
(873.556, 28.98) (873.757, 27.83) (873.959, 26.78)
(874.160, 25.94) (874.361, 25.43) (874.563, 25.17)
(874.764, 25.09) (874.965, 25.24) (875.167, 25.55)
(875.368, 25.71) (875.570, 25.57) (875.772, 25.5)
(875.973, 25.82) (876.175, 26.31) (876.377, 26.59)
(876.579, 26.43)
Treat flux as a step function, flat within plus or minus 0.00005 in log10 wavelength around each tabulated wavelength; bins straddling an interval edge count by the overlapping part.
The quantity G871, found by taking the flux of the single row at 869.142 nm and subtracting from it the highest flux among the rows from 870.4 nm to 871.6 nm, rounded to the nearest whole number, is -1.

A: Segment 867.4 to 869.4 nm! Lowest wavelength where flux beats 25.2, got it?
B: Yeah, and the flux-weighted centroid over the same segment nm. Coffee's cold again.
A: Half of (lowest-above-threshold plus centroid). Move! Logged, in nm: 867.98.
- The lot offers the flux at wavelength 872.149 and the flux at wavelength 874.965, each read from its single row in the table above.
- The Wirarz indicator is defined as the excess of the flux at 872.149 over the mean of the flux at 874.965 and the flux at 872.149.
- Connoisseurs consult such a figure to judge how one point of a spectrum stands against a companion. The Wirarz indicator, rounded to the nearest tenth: 0.1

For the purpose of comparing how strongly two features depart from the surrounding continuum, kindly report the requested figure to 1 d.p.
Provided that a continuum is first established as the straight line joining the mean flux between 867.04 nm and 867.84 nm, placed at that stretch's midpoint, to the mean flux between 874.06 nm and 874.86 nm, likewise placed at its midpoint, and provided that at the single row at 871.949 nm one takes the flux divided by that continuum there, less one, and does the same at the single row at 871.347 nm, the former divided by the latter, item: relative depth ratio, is 0.5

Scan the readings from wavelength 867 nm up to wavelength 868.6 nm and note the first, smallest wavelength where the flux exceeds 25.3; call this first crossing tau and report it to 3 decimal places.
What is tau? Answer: 867.143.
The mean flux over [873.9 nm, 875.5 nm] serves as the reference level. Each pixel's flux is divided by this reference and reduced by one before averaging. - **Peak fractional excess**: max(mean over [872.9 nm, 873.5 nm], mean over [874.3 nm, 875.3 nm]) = 0.19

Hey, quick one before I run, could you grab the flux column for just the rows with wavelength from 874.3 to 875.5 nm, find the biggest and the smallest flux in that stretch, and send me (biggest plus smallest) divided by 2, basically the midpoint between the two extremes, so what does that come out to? 25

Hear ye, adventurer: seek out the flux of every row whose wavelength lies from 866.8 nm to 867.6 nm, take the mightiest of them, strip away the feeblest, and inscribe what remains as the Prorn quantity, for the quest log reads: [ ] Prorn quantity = 1.7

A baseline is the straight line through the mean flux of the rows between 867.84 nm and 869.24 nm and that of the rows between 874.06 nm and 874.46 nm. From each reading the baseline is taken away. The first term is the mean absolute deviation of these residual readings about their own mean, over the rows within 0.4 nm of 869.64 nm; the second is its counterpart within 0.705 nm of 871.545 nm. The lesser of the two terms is 0.11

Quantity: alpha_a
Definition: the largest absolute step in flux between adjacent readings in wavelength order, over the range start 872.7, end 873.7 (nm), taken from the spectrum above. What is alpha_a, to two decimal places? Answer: 1.51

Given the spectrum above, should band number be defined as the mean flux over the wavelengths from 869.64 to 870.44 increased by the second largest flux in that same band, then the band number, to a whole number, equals 49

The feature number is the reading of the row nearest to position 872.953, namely 30.67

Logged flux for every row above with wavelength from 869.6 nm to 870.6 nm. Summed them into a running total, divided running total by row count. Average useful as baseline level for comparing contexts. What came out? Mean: 24.4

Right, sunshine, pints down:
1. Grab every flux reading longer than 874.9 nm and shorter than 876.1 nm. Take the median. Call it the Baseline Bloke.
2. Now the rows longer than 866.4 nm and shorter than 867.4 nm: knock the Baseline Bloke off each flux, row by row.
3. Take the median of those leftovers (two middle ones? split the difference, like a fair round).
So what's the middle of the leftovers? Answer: 2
